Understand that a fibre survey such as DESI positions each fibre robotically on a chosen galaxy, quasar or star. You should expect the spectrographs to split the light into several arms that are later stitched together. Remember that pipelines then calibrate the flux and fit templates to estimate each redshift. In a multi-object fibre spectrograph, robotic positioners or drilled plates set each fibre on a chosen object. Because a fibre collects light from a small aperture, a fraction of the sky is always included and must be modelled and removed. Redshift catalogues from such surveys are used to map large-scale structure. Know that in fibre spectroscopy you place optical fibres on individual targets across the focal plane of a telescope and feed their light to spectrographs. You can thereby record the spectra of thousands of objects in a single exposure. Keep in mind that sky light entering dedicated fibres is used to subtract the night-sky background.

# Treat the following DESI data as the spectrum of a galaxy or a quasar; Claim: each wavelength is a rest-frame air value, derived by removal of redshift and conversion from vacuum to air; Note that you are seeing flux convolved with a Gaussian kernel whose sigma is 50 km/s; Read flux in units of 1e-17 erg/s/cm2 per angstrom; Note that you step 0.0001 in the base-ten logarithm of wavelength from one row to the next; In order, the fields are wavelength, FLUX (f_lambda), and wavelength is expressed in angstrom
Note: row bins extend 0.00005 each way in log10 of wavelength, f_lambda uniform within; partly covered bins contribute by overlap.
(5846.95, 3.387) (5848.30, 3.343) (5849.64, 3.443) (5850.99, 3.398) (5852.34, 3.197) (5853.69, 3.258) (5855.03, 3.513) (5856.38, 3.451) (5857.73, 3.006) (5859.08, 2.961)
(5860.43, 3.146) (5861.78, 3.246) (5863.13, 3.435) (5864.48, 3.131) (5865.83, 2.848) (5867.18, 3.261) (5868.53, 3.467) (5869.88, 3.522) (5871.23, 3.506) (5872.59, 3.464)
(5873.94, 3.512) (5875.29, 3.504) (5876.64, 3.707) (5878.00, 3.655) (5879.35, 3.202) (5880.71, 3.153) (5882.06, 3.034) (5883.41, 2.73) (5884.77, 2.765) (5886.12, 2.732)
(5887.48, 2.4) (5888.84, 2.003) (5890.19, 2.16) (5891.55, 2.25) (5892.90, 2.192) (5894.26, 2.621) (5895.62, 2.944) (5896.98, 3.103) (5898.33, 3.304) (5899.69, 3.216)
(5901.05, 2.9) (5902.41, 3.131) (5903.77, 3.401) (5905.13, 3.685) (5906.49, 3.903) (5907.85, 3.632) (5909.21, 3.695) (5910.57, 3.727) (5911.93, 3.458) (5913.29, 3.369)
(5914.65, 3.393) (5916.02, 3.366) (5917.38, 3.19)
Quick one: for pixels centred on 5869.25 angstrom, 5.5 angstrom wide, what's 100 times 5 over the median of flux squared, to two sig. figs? 41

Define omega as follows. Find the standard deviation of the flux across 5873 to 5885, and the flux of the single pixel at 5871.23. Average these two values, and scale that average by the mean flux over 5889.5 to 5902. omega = 5.3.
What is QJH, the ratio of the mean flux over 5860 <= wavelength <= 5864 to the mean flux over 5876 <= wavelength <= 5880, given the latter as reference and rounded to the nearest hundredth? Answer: 0.93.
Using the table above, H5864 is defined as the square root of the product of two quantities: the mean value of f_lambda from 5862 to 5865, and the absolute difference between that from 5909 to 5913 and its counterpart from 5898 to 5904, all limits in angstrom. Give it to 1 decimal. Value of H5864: 1.2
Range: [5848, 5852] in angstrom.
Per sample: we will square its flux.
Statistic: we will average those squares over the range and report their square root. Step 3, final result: 3.4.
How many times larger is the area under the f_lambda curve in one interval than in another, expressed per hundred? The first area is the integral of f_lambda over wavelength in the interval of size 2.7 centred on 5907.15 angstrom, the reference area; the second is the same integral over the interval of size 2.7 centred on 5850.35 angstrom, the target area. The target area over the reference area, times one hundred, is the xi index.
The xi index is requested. 90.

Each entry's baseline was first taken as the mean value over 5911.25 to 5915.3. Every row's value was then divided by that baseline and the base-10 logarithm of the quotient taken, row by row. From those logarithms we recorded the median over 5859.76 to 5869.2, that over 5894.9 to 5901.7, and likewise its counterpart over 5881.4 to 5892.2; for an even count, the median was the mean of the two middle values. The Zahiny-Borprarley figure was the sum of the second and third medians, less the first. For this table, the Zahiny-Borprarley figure -0.14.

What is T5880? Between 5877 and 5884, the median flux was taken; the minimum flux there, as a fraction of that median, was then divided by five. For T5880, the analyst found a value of 0.173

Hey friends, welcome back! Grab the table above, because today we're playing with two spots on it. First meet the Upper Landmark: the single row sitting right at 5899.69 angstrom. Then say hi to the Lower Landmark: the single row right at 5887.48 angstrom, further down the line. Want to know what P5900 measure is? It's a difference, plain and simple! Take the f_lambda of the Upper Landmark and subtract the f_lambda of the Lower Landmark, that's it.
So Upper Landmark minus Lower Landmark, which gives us 0.8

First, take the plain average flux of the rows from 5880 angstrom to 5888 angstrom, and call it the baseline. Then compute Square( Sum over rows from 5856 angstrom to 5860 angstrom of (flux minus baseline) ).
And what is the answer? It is 1.0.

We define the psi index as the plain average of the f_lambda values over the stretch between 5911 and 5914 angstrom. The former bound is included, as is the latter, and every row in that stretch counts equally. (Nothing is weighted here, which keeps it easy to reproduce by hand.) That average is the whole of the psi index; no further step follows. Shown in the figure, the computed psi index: 3.4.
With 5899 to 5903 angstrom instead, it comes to 3.1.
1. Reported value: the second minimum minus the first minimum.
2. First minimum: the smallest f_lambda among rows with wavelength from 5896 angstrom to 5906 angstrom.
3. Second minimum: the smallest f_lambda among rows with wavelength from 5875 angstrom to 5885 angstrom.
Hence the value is -0.2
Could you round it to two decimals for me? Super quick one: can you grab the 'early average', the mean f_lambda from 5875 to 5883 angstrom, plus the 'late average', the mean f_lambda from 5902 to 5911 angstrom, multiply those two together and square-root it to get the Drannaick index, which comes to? 3.48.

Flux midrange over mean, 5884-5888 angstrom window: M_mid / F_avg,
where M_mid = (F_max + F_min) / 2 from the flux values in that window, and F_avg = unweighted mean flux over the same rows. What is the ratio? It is 0.98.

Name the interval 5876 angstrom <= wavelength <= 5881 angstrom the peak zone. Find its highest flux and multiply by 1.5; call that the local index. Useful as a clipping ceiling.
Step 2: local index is 5.6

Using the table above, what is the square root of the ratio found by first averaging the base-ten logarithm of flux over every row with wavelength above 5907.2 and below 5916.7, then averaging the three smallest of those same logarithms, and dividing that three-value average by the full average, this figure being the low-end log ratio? 0.98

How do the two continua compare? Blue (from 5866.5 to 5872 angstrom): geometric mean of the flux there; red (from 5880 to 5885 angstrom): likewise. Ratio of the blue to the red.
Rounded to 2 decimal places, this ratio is 1.18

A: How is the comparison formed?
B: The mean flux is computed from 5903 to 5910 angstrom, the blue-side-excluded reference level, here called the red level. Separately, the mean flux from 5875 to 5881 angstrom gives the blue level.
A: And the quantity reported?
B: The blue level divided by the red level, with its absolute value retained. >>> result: 0.94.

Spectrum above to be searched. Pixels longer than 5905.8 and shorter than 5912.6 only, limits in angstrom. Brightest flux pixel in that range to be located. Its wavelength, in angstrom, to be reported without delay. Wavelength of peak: 5906.49 angstrom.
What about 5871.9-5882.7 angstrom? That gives 5876.64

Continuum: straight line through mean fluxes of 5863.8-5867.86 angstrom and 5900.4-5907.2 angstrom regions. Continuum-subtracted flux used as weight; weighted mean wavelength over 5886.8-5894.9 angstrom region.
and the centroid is 5890.7 angstrom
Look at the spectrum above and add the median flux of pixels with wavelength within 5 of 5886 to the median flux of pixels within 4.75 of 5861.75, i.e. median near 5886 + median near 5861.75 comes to 5.86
